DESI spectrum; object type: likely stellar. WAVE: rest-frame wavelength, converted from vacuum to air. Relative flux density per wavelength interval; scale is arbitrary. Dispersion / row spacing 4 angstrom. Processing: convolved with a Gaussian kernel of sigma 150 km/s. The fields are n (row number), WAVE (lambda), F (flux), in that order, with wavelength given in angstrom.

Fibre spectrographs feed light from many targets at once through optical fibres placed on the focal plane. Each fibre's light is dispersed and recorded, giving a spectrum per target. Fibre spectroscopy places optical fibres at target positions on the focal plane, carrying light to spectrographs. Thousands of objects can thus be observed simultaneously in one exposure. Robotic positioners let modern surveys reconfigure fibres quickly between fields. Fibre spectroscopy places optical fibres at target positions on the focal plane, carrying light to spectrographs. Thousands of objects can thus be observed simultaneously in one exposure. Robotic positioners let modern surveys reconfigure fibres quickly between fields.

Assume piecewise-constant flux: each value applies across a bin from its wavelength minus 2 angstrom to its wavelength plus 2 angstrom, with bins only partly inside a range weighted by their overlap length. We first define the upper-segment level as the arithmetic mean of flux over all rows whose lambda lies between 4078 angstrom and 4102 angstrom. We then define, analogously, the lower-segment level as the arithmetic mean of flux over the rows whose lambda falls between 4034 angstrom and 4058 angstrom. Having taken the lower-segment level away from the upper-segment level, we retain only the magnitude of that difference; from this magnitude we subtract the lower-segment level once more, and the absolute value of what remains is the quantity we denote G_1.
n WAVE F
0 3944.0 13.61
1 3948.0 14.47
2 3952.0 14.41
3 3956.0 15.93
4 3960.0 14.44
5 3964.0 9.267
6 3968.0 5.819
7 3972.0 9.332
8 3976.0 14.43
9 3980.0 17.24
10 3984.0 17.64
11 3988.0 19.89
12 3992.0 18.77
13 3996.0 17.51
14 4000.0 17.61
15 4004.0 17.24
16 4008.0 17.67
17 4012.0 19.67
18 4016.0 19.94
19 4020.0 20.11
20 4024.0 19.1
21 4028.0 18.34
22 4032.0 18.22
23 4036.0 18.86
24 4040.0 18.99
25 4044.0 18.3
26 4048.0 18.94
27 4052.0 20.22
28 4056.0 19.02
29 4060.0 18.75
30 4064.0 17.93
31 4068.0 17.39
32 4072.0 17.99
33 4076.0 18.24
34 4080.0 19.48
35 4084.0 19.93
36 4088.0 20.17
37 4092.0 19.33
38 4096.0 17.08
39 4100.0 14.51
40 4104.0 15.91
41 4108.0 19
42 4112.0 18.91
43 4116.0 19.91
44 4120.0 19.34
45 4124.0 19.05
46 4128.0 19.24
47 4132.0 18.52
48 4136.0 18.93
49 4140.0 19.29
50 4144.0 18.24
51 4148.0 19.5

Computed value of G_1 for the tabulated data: 18.4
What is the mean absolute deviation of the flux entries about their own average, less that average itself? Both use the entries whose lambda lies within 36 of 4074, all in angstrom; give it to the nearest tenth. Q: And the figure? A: -17.3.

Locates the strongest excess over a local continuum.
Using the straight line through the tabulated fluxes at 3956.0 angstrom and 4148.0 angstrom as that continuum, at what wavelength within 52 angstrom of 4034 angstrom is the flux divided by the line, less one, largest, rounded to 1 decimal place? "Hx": 3988.0 angstrom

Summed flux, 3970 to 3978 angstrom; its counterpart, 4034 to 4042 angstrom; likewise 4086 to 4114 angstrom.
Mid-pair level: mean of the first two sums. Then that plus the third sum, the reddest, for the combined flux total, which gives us 156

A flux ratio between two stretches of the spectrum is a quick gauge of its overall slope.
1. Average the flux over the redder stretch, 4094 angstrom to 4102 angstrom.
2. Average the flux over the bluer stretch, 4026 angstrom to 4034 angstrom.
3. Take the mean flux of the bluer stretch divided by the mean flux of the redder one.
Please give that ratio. 1.16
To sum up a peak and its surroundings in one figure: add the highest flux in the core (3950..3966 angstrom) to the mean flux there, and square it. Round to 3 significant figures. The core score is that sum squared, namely 867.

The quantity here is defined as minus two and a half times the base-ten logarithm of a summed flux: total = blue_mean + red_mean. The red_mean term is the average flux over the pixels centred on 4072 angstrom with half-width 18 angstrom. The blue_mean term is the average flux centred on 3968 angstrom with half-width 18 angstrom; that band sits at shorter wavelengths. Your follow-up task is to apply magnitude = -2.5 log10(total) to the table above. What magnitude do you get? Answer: -3.76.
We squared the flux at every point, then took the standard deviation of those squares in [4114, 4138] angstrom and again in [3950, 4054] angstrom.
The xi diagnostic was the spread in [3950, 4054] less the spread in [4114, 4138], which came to 84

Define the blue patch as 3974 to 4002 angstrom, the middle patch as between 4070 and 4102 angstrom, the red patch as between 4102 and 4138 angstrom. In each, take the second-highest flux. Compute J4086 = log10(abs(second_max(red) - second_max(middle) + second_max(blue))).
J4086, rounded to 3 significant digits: 1.26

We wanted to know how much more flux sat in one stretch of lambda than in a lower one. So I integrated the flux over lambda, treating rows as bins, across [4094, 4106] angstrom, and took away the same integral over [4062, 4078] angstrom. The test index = -96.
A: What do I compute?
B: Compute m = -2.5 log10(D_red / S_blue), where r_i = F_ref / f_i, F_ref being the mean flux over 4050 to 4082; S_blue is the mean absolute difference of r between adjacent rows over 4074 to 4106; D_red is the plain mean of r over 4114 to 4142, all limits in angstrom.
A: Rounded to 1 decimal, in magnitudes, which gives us -2.7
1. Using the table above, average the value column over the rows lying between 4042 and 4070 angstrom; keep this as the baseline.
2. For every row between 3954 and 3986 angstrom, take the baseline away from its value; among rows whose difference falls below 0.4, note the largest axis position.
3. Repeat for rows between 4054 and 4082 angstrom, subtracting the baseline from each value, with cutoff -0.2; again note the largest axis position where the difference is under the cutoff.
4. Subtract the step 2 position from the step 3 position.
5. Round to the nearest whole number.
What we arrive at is 92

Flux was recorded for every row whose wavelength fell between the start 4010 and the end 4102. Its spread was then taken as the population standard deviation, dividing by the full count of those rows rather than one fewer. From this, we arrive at 1.2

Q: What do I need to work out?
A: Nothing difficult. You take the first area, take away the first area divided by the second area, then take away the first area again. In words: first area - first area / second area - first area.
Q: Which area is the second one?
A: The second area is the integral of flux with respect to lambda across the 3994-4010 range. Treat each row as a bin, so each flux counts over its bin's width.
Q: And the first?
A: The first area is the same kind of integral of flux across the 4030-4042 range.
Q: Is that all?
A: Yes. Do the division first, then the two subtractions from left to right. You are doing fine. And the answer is -0.80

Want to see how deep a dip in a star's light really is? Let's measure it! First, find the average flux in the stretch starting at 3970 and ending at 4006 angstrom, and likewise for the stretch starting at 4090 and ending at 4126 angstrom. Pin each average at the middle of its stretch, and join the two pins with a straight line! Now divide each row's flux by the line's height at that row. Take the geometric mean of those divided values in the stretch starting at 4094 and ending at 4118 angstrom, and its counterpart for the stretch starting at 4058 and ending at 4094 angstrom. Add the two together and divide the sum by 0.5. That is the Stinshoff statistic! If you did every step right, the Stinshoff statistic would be 4.05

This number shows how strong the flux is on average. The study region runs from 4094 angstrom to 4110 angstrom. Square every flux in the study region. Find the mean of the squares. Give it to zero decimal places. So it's 279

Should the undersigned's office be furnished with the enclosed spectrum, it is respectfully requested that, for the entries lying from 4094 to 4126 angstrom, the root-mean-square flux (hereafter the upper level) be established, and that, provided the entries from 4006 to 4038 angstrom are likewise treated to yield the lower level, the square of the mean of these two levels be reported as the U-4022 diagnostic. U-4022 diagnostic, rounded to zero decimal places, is 343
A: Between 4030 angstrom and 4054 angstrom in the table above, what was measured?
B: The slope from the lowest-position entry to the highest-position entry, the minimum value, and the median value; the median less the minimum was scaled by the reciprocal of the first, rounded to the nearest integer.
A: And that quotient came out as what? 7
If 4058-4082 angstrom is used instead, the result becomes 20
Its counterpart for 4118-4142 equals -250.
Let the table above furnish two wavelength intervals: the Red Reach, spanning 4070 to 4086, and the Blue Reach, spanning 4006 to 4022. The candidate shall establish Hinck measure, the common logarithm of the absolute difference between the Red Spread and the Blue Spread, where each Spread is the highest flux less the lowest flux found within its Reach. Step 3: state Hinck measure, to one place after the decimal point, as -0.3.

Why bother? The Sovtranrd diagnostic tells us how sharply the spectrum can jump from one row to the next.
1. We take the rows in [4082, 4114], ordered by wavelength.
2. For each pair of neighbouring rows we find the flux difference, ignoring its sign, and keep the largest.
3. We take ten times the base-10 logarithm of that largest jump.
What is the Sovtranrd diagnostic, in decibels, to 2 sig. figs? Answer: 4.9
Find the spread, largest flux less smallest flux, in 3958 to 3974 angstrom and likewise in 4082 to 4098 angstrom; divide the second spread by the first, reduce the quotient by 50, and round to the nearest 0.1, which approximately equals -49.6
